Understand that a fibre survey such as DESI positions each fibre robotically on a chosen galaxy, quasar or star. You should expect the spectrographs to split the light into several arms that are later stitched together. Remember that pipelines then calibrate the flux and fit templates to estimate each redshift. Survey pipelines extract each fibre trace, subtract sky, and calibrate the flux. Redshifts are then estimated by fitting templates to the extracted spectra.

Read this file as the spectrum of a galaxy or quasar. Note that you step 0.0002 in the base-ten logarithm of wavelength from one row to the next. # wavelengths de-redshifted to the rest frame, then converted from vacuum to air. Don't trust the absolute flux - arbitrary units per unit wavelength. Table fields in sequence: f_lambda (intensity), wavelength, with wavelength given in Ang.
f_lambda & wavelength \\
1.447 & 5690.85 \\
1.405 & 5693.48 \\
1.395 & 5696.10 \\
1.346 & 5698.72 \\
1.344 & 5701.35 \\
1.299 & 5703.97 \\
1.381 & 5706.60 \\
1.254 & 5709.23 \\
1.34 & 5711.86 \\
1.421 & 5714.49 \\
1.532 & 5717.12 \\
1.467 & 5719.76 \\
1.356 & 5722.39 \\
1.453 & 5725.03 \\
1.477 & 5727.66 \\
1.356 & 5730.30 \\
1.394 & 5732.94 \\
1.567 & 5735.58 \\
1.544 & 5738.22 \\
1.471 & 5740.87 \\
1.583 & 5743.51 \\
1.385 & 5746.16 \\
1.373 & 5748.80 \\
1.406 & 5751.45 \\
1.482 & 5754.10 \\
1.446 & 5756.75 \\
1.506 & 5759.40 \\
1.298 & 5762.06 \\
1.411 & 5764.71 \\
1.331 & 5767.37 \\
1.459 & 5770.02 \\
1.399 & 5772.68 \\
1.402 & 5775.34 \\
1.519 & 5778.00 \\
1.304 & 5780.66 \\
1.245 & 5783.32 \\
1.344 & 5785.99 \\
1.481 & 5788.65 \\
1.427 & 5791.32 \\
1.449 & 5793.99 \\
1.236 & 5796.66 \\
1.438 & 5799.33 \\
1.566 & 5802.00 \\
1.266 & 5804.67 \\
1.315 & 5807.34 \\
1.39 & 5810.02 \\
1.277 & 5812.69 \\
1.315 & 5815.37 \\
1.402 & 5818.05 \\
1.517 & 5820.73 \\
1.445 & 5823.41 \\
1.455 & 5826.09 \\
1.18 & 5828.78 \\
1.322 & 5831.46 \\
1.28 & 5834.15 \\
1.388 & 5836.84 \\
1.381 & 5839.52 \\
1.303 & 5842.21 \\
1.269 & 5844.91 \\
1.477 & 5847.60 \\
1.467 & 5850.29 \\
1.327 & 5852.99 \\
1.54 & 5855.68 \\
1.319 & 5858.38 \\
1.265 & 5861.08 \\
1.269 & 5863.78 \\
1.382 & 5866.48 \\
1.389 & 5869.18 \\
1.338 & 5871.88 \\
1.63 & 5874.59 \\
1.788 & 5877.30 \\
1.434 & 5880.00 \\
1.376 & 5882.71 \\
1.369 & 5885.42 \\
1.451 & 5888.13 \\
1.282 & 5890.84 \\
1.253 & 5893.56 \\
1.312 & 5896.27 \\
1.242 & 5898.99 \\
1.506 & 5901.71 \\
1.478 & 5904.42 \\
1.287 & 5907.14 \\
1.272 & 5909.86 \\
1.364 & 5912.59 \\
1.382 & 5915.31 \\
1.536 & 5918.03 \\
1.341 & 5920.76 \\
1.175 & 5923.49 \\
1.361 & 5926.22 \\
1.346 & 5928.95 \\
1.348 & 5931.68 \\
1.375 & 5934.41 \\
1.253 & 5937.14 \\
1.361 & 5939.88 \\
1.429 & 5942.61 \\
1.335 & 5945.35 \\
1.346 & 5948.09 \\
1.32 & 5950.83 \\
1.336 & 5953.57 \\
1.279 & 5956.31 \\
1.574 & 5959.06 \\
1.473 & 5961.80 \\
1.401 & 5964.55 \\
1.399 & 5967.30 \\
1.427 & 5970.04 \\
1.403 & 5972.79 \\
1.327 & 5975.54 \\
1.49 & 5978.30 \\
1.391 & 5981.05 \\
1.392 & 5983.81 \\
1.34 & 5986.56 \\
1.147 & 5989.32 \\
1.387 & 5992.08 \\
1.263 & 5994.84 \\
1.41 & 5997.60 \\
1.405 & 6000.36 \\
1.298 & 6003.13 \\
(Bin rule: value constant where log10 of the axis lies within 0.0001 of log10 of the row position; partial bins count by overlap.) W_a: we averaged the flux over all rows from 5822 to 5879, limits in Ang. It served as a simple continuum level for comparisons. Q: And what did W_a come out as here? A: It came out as 1.39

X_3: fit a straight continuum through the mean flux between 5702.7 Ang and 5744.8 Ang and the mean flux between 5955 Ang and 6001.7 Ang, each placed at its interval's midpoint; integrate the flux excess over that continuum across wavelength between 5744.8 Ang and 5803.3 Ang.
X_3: -1.0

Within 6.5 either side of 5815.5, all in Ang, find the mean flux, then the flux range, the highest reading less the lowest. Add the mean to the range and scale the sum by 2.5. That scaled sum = 4.05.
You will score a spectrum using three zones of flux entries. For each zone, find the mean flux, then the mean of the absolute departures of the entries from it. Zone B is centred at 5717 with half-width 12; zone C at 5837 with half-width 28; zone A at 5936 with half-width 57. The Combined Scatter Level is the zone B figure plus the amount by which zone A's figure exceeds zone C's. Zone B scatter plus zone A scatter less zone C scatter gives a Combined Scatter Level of 0.053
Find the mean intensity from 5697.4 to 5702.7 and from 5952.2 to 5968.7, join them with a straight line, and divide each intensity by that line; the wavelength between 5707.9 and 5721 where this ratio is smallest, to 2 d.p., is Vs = 5709.23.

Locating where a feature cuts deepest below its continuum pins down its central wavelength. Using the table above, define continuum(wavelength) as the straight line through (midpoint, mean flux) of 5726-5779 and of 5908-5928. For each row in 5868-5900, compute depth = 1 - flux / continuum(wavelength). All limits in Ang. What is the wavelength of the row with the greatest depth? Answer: 5898.99 Ang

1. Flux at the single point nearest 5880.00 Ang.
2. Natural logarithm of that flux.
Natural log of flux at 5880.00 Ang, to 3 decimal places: 0.360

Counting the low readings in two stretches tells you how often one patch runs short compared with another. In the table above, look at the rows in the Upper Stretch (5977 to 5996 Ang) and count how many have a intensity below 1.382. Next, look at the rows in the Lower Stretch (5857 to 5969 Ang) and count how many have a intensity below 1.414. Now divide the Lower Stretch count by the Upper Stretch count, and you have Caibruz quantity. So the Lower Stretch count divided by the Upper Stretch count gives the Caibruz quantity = 10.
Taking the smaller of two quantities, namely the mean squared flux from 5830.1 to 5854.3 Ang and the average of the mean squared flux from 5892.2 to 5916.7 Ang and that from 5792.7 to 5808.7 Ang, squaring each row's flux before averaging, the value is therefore 1.85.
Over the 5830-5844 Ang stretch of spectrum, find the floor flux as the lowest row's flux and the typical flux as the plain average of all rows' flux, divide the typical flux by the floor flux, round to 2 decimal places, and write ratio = 1.04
